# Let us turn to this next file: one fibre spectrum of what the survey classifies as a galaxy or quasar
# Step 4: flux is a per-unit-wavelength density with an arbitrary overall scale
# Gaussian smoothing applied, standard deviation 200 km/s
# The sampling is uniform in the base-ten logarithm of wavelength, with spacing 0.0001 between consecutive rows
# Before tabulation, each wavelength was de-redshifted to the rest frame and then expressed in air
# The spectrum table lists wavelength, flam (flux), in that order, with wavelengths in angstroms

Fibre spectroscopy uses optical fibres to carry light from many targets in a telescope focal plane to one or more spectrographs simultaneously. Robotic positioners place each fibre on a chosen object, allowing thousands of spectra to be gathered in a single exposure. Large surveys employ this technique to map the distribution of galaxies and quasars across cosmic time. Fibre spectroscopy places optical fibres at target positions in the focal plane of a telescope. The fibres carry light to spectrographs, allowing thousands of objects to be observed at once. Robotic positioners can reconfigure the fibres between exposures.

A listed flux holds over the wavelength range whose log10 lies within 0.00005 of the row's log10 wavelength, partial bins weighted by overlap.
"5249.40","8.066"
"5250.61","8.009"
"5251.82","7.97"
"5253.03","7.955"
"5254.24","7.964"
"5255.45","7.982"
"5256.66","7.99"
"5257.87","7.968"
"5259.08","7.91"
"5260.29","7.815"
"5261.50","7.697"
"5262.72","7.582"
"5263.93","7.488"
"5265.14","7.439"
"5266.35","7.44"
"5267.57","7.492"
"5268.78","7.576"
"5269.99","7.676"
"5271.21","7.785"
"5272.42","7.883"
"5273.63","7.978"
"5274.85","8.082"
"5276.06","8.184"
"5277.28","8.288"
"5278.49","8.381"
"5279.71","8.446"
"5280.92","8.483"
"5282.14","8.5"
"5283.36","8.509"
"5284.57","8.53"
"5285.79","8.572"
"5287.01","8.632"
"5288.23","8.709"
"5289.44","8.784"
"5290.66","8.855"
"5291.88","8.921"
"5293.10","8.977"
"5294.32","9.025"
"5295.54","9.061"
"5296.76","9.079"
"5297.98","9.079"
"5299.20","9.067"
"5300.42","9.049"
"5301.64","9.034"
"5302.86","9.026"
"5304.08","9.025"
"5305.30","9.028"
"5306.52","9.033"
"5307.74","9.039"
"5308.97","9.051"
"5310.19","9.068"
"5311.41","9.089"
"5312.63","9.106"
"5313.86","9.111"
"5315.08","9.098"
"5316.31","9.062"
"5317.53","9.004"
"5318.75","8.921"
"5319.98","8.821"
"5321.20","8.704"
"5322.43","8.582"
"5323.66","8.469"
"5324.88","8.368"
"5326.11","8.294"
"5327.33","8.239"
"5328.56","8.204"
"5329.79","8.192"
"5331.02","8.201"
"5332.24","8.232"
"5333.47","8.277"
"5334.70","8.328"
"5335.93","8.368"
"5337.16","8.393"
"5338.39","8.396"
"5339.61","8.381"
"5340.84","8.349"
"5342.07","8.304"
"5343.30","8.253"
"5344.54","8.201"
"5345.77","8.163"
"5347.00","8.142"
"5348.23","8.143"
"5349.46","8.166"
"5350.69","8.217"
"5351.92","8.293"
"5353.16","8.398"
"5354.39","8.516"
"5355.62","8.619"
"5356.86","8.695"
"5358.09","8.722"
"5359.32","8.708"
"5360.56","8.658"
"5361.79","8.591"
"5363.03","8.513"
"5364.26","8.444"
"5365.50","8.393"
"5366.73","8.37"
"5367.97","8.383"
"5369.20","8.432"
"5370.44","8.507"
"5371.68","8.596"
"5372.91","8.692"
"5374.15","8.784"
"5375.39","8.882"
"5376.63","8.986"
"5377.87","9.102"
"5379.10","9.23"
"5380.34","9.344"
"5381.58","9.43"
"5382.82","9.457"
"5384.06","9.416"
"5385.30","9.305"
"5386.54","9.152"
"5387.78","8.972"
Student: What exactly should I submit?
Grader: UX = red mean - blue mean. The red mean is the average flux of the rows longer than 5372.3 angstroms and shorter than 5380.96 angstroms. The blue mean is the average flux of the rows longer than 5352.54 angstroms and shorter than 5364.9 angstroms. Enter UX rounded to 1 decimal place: 0.4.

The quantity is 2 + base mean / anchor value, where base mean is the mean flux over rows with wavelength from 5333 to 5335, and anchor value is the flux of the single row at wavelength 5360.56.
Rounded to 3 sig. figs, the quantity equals 2.96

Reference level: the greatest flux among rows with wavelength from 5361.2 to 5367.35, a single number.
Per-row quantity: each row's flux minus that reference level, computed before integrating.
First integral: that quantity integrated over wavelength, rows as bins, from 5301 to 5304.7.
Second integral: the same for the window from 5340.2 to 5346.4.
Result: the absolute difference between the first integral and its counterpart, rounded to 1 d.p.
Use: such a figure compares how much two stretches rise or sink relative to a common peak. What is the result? 3.7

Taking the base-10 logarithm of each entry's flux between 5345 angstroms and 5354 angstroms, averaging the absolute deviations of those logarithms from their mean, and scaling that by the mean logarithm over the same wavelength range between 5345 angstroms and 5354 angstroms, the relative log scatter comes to 0.0042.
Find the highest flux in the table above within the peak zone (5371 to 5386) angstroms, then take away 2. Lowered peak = 7.46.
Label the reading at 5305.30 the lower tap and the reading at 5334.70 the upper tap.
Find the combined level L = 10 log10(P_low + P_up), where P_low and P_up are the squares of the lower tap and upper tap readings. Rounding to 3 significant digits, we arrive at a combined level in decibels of 21.8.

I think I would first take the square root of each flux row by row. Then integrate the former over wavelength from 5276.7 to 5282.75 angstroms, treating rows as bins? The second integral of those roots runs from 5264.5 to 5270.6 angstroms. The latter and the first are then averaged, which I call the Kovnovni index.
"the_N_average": 17.1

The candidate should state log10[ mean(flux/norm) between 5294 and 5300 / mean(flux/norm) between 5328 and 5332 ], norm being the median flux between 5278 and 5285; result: 0.043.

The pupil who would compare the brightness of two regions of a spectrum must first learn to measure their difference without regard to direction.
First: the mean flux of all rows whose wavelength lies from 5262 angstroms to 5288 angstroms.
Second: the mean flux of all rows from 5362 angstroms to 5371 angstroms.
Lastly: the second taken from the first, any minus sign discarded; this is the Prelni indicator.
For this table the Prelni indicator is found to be 0.39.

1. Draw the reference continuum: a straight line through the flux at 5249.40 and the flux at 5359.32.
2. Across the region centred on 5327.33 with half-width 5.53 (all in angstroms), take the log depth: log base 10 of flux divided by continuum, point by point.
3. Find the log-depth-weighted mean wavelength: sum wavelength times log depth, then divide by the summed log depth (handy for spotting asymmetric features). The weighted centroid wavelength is 5329.3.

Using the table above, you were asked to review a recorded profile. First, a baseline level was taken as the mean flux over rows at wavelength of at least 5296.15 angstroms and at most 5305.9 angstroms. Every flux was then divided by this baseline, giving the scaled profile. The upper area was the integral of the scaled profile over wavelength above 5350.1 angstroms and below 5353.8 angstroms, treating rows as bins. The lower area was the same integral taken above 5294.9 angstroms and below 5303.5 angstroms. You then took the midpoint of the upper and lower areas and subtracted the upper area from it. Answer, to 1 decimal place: 2.6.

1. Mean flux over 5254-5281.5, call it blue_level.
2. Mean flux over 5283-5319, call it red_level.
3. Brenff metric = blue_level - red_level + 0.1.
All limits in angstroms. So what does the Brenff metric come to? -1.0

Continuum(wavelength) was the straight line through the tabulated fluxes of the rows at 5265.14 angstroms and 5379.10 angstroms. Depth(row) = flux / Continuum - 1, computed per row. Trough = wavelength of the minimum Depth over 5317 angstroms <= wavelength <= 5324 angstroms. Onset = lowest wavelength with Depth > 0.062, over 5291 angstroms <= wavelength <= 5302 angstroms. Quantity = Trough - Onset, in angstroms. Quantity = 31.8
